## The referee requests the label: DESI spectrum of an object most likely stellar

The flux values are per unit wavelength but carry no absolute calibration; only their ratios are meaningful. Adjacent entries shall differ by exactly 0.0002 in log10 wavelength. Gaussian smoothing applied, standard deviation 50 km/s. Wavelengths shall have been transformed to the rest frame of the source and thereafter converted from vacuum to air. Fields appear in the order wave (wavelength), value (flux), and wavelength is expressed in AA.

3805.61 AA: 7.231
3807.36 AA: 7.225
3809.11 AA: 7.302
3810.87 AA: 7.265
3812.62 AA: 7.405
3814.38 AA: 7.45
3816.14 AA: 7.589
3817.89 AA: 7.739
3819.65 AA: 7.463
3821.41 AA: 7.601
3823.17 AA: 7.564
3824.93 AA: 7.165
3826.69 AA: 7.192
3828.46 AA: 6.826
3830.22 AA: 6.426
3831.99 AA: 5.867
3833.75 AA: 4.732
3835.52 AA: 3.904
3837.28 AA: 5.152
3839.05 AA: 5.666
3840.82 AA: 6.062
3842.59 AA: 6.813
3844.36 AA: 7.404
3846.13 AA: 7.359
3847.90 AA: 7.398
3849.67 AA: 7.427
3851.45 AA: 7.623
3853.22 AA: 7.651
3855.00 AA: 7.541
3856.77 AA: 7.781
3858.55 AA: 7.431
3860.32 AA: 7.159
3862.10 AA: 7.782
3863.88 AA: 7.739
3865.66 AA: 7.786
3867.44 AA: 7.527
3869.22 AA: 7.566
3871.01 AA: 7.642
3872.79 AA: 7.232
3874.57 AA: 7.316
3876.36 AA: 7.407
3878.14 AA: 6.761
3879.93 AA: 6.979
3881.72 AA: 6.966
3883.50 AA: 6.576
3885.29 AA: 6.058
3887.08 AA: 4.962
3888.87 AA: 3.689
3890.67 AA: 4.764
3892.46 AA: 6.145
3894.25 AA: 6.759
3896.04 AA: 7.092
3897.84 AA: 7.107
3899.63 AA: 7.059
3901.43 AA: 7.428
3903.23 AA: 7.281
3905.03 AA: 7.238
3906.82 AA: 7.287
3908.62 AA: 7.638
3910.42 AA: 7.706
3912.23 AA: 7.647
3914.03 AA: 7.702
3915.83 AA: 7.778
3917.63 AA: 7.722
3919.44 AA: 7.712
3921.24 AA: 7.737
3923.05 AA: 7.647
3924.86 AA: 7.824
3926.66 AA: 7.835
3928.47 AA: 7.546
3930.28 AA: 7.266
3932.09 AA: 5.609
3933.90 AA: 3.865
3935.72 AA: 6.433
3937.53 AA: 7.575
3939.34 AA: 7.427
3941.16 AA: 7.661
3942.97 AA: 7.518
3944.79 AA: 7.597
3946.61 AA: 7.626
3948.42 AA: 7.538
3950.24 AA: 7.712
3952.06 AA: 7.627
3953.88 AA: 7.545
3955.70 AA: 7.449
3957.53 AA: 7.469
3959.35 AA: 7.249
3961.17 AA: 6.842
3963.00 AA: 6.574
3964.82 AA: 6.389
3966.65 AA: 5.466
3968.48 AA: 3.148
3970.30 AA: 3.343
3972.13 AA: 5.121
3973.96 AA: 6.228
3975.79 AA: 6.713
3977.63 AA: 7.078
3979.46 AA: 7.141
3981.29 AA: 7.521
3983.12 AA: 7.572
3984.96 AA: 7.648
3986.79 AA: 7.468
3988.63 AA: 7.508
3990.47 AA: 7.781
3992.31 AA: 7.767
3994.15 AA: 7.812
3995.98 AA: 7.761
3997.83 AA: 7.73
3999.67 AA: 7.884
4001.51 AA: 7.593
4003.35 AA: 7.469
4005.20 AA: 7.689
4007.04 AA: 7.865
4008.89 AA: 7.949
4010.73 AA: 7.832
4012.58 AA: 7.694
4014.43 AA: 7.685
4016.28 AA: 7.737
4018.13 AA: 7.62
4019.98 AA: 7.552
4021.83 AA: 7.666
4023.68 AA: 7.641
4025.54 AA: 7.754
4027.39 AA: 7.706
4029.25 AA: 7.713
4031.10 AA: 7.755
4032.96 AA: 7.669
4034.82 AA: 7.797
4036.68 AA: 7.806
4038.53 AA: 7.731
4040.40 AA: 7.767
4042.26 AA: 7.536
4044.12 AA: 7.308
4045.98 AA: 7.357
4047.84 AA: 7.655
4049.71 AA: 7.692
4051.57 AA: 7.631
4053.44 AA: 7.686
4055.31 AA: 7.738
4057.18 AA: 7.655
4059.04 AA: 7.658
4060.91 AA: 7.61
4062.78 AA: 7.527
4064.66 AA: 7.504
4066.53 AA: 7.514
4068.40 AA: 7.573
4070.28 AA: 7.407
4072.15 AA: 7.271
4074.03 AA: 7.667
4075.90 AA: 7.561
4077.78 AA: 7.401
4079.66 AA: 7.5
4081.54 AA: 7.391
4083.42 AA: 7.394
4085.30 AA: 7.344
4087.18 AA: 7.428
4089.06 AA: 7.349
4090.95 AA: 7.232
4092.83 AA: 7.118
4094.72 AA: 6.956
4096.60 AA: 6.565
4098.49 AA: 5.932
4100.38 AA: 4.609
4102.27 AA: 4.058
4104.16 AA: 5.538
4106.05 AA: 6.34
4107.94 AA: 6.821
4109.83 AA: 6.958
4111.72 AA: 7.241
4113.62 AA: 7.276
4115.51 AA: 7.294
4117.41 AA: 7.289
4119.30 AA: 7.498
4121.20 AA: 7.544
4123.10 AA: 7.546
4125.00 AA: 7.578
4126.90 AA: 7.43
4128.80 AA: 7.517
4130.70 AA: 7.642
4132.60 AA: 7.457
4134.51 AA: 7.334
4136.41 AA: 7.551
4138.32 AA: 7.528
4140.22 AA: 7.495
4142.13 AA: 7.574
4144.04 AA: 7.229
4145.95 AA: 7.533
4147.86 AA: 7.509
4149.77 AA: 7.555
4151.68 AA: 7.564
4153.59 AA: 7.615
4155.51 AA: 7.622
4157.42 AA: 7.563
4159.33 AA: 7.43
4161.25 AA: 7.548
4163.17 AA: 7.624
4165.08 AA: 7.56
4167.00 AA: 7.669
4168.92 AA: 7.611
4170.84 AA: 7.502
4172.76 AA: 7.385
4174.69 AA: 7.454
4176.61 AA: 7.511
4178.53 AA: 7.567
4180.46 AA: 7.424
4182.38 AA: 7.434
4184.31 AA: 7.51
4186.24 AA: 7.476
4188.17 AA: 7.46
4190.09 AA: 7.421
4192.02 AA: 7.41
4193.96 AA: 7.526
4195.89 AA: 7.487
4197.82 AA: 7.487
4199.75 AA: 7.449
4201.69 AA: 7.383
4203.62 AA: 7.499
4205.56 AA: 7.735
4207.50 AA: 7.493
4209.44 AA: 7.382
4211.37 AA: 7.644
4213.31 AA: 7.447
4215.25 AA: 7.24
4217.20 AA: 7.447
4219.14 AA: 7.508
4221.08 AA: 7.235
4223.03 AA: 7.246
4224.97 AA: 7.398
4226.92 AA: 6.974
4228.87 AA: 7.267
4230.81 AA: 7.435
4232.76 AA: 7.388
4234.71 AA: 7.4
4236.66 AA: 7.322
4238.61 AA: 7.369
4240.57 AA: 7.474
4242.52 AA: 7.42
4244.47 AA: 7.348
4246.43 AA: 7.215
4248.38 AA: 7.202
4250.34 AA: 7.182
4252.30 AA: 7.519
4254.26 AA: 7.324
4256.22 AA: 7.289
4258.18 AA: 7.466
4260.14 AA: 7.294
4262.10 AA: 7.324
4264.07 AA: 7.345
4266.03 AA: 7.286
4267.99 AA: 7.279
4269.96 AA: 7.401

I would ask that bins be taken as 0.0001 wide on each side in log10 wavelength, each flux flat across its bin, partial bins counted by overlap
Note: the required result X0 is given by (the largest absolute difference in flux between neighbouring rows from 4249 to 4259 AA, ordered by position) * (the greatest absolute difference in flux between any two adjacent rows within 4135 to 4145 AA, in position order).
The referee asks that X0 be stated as 0.12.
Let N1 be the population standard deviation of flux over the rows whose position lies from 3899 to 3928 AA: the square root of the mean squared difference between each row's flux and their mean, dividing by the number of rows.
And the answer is 0.2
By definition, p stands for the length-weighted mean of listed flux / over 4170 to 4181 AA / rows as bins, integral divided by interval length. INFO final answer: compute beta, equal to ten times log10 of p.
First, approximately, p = 7.47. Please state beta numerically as 8.73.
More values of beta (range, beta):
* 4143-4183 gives 8.76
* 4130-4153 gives 8.75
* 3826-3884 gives 8.41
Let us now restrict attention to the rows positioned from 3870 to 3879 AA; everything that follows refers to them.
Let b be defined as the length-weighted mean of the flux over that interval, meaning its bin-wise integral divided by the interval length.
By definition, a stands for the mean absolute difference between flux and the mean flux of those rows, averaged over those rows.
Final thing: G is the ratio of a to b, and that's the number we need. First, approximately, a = 0.22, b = 7.28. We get 0.030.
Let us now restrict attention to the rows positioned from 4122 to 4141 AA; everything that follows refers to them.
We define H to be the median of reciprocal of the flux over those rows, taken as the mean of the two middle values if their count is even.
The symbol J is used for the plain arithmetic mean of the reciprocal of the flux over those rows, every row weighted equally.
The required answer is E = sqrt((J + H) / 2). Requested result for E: 0.365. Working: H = 0.133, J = 0.133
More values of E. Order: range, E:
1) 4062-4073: 0.365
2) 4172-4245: 0.367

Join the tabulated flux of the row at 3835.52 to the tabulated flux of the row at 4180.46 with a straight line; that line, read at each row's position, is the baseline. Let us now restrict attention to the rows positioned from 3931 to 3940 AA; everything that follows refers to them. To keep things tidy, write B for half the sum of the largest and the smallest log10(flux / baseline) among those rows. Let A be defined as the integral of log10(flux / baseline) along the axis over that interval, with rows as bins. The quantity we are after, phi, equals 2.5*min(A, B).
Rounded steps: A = 0.8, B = 0.04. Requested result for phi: 0.10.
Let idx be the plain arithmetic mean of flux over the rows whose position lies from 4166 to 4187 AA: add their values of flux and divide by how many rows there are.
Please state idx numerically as 7.50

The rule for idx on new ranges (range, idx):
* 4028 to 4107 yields 7.24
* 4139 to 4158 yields 7.53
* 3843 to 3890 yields 7.11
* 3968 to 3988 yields 6.27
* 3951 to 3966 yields 7.14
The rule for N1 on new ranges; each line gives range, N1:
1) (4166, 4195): 0.1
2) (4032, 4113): 0.8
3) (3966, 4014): 1.3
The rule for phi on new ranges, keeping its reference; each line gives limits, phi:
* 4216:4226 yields -0.68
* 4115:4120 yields 0.09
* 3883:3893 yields 0.12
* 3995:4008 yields 0.34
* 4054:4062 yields 0.24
